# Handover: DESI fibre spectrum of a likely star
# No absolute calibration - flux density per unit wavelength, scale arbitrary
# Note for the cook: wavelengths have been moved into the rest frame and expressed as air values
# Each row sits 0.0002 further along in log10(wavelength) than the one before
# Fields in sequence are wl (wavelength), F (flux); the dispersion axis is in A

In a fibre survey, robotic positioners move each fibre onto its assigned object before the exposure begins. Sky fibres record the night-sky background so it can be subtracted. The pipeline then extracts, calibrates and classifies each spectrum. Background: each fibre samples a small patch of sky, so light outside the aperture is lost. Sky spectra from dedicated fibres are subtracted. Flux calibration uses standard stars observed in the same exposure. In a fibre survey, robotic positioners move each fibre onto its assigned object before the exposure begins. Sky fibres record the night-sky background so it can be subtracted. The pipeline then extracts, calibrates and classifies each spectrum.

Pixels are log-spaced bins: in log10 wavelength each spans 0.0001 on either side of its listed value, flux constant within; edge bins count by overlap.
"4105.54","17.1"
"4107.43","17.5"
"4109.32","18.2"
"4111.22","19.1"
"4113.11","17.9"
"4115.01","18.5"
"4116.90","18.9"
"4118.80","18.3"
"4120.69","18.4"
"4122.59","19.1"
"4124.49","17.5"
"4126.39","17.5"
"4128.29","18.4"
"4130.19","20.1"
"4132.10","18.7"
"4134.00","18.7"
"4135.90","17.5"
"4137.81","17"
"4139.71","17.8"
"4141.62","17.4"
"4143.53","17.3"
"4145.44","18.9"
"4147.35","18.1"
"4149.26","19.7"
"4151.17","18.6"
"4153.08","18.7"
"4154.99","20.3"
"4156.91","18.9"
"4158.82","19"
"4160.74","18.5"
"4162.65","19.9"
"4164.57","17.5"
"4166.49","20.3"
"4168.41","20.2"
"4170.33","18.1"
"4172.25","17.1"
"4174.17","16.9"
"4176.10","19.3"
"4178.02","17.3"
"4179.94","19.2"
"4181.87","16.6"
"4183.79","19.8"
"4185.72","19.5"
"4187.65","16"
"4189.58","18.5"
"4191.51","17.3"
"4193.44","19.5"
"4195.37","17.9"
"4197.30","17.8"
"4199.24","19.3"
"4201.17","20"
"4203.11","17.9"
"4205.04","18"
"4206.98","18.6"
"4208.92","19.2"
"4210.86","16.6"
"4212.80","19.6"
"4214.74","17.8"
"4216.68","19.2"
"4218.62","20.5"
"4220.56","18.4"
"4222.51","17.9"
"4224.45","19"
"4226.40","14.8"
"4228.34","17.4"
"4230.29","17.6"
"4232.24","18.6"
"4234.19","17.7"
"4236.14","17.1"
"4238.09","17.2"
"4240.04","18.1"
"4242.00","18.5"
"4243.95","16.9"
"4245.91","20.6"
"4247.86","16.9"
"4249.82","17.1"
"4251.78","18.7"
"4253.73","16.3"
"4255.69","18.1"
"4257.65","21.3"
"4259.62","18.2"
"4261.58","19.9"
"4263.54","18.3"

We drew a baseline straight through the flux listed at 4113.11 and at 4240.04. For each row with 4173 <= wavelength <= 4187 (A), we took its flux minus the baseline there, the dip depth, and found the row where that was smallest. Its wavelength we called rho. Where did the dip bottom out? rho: 4181.87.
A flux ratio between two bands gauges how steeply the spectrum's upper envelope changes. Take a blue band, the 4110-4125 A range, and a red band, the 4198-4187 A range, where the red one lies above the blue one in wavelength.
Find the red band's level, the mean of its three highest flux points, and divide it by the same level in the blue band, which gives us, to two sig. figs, 0.98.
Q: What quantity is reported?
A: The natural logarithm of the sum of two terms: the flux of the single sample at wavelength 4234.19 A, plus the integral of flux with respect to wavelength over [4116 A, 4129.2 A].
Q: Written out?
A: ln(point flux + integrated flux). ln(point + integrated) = 5.56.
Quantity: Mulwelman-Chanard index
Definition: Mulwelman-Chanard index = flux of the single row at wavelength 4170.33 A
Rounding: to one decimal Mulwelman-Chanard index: 18.1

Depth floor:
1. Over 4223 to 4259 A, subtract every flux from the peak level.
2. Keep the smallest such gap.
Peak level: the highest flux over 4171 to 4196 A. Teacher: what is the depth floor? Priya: -1.5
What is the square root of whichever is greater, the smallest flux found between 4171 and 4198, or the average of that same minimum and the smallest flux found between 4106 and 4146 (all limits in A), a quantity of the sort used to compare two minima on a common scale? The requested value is 4.06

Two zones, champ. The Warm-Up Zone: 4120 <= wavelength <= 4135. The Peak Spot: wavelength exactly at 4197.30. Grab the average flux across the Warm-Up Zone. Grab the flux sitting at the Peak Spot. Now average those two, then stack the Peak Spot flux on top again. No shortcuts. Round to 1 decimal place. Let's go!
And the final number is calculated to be 36.0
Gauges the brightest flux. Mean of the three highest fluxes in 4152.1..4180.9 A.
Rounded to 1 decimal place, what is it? 20.3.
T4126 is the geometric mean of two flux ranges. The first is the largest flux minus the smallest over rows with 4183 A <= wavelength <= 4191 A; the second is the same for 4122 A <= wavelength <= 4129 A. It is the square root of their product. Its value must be 2.47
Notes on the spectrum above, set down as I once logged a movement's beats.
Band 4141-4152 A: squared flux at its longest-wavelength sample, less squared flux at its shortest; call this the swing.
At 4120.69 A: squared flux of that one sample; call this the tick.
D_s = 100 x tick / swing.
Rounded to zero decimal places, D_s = 784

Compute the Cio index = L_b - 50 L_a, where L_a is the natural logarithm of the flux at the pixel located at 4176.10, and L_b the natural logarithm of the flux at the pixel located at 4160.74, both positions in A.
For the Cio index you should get -145.1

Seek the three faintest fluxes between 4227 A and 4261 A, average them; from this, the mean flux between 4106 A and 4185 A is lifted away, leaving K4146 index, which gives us -1.8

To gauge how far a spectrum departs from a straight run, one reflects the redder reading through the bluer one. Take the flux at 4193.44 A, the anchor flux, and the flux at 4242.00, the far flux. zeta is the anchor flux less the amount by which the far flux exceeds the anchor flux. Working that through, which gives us 20.5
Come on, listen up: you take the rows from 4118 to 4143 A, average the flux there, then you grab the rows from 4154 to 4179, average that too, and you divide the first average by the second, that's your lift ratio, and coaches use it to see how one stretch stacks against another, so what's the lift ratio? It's 0.97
